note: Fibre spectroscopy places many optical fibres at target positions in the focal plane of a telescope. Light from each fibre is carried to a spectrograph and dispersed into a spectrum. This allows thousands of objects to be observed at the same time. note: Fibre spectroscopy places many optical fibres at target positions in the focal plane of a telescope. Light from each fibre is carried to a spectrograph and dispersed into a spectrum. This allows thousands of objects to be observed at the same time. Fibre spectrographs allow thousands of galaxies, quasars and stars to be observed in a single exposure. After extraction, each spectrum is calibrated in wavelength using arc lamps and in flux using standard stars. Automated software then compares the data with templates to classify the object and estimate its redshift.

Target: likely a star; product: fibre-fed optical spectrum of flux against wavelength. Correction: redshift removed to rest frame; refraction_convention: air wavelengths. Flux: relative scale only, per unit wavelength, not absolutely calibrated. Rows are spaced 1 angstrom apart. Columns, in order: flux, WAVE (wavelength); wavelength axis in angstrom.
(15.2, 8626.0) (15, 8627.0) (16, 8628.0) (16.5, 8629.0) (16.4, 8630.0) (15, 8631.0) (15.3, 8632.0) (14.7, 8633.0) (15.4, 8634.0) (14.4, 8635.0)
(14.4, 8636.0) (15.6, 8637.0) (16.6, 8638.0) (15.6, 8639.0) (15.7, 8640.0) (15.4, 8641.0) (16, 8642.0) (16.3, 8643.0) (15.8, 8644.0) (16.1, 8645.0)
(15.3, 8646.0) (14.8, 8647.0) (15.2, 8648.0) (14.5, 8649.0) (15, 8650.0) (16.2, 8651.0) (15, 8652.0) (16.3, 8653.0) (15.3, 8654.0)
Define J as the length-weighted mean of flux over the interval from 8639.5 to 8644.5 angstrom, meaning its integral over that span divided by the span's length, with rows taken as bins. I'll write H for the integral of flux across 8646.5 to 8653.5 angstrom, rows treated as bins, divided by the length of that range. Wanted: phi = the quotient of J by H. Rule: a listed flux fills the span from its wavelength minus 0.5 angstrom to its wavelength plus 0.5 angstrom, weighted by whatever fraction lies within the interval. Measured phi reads 1.04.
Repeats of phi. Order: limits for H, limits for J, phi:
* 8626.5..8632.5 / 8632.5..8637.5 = 0.95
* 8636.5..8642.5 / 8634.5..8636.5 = 0.91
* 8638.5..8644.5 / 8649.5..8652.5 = 0.97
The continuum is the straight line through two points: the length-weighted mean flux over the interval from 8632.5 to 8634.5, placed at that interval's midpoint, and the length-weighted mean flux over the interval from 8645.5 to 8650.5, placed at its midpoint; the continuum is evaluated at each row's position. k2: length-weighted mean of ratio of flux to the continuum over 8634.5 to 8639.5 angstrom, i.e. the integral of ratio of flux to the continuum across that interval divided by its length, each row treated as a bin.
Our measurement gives 1.02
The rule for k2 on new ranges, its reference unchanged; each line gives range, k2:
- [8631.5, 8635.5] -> 0.99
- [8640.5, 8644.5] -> 1.06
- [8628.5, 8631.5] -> 1.06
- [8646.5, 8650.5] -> 0.99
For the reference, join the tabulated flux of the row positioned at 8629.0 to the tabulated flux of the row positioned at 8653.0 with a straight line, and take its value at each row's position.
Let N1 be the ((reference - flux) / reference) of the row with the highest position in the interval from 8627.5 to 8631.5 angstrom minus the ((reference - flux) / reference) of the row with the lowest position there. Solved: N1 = 0.06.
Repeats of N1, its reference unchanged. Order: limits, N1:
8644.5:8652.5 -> 0.06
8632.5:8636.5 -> 0.02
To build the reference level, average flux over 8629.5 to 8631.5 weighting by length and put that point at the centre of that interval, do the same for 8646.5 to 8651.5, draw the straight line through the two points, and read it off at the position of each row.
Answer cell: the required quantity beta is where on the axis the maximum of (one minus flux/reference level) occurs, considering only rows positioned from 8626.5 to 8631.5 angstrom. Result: 8627.0 angstrom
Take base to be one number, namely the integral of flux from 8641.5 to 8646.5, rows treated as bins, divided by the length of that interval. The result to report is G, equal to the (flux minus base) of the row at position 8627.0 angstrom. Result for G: -0.9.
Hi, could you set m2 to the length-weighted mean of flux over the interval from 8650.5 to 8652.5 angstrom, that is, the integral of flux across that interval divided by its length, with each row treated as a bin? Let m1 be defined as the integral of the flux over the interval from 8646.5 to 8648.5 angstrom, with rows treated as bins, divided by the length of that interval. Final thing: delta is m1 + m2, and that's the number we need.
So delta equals 30.6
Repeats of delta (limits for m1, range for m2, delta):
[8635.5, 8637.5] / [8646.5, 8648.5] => 30.0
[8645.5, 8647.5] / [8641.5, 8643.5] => 31.2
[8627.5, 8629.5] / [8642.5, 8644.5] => 32.3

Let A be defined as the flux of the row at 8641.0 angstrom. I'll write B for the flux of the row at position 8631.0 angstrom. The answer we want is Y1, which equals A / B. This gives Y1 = 1.03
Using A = 15.4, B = 15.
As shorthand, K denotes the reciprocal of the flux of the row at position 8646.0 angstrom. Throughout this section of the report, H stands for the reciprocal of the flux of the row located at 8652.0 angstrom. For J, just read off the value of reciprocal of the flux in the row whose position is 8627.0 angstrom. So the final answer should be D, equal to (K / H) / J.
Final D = 14.7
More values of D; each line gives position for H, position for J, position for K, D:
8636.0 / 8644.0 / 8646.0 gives 14.9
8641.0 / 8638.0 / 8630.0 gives 15.6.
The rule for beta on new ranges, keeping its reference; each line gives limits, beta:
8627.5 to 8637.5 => 8635.0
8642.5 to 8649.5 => 8649.0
